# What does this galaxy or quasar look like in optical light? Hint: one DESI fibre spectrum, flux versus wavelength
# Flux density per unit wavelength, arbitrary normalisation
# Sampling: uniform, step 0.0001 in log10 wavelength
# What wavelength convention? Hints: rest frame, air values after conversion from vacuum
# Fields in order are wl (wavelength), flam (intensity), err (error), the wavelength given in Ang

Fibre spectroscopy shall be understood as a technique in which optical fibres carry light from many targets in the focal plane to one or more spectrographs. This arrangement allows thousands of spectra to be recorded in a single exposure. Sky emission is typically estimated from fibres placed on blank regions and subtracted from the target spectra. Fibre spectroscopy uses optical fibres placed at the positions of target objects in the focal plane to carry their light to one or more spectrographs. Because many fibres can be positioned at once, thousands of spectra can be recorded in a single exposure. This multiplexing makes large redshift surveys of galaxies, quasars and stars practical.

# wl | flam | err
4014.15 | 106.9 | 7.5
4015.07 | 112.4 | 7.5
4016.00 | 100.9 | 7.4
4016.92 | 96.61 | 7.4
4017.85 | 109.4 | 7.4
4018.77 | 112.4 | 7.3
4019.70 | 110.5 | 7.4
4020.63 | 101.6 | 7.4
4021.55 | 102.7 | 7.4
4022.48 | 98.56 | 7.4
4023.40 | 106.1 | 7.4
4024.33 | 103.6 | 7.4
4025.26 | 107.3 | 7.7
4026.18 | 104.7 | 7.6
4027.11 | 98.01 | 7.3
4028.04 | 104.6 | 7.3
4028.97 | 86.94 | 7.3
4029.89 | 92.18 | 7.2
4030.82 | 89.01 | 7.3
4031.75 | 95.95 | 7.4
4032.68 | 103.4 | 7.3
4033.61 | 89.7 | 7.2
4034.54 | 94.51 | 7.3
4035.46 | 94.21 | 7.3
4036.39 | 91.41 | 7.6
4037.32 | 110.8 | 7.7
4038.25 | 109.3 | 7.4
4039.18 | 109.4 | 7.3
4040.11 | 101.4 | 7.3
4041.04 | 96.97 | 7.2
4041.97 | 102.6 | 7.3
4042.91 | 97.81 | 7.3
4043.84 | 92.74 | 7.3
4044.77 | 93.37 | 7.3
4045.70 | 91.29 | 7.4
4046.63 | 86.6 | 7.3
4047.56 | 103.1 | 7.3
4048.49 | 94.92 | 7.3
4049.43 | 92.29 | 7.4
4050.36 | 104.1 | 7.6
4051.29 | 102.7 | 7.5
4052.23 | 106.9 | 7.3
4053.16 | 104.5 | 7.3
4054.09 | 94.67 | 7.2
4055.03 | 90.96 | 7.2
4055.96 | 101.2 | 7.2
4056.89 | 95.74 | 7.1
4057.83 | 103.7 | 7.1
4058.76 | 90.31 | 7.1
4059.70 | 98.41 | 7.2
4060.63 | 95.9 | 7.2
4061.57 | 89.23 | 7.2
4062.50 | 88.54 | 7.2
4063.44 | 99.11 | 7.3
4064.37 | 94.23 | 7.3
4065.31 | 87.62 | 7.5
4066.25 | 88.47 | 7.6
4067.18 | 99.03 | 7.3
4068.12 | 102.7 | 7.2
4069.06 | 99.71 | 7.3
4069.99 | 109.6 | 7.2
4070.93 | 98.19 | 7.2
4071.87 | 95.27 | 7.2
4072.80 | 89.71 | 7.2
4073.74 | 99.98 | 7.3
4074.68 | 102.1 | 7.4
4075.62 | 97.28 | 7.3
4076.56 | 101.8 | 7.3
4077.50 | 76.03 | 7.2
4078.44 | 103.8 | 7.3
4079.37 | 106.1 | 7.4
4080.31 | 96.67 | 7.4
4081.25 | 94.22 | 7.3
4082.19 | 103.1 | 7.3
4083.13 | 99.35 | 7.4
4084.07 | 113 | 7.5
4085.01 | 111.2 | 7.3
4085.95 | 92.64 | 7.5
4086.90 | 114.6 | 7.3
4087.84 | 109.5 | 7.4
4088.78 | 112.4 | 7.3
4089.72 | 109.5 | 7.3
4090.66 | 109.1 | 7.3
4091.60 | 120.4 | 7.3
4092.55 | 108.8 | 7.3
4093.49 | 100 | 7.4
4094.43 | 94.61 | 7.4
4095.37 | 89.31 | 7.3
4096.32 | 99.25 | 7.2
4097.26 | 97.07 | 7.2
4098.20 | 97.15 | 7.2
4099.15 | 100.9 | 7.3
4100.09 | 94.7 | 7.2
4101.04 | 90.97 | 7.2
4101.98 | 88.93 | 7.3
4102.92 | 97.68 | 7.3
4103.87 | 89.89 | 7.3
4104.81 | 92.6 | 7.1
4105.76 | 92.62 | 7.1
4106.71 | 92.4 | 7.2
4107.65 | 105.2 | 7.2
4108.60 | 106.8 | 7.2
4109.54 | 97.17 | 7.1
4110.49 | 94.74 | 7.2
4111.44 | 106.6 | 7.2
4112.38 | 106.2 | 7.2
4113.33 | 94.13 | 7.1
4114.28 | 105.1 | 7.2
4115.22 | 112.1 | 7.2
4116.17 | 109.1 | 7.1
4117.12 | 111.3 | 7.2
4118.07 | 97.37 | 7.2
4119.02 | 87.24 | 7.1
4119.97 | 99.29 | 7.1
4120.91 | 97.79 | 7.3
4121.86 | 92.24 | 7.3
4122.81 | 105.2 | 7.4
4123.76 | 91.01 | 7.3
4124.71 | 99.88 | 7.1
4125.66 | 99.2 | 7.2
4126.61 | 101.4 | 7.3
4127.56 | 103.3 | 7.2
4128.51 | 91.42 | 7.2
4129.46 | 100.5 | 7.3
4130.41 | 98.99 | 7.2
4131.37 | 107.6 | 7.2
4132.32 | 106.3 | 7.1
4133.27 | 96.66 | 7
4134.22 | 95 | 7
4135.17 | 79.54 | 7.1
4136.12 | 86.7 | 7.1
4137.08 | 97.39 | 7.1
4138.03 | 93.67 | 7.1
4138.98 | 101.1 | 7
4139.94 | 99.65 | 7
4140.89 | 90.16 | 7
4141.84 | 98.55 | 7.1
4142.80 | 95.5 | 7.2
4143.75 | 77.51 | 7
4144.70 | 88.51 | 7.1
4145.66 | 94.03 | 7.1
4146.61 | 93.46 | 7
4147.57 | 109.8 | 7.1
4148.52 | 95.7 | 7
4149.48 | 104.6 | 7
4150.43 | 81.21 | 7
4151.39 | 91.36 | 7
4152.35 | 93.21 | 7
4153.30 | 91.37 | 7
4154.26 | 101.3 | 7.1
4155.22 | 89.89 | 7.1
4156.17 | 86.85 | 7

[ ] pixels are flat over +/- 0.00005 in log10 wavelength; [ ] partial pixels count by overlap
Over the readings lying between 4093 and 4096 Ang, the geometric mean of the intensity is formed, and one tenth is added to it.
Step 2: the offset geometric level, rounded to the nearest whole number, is 95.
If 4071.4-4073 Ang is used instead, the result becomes 93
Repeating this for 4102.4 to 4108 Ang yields 95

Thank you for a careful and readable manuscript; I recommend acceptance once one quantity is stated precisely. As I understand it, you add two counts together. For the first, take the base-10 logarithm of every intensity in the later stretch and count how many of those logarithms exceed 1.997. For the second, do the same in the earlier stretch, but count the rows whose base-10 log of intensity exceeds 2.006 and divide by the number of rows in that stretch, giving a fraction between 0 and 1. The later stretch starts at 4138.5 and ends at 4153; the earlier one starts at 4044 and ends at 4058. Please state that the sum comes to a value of 4.4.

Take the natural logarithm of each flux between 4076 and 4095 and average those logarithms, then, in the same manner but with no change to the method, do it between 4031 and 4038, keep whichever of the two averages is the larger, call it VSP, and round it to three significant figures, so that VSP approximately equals 4.64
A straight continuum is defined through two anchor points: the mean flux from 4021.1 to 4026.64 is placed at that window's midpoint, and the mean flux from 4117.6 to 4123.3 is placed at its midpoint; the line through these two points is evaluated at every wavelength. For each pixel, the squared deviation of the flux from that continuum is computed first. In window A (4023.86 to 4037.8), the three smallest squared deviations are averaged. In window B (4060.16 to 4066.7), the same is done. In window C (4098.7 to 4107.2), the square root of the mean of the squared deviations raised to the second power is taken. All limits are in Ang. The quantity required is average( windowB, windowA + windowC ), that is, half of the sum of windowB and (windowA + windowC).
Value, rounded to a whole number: 33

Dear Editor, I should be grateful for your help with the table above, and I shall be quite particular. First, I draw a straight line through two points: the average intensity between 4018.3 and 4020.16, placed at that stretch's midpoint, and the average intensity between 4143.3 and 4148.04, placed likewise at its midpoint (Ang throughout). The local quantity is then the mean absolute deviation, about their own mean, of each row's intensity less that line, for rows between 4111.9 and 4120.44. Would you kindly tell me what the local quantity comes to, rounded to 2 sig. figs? 6.9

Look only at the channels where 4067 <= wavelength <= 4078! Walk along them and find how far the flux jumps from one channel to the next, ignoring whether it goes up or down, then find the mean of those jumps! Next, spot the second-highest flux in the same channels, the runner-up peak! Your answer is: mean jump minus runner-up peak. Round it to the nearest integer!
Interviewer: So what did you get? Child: -95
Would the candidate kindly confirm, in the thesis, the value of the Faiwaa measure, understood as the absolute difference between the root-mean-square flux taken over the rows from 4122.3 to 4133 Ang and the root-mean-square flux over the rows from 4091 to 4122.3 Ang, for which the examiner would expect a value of 1.2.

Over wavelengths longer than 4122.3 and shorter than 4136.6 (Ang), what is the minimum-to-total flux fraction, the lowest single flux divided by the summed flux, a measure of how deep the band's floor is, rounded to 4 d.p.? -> 0.0544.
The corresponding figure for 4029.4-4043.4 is 0.0602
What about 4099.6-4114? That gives 0.0613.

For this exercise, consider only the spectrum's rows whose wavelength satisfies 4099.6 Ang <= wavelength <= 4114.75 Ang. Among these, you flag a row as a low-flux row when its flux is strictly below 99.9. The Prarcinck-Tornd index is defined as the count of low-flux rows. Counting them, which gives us 11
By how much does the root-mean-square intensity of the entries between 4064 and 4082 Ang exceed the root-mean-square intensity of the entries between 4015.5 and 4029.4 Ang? -5.8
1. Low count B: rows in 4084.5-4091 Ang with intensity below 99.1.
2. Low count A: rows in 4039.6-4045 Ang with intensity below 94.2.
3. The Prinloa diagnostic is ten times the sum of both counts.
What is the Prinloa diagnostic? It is 30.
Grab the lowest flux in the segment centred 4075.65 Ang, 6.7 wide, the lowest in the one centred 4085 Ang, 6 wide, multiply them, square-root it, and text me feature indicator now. 84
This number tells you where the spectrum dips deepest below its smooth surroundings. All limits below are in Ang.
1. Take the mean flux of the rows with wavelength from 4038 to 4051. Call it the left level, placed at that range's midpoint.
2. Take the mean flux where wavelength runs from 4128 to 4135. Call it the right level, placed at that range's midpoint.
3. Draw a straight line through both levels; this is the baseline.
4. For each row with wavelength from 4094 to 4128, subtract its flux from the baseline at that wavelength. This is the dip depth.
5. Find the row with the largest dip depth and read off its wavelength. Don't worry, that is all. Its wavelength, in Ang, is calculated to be 4119.02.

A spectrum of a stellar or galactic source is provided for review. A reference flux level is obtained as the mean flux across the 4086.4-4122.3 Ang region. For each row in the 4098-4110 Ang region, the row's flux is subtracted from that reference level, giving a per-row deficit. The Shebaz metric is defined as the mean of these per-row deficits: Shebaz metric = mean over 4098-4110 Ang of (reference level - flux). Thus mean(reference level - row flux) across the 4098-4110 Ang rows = 4.7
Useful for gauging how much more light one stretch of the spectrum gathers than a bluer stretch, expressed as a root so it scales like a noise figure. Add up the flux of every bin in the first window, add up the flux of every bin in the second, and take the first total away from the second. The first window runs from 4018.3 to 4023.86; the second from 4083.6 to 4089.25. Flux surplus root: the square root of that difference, 4.6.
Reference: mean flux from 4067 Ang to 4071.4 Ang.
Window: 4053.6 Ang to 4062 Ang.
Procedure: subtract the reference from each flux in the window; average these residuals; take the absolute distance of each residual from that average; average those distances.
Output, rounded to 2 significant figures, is 3.8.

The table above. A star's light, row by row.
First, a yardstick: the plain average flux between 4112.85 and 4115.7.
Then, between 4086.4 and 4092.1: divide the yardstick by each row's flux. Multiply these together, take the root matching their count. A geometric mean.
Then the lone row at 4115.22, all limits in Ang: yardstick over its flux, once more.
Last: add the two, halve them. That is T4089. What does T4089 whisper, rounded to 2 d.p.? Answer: 0.92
